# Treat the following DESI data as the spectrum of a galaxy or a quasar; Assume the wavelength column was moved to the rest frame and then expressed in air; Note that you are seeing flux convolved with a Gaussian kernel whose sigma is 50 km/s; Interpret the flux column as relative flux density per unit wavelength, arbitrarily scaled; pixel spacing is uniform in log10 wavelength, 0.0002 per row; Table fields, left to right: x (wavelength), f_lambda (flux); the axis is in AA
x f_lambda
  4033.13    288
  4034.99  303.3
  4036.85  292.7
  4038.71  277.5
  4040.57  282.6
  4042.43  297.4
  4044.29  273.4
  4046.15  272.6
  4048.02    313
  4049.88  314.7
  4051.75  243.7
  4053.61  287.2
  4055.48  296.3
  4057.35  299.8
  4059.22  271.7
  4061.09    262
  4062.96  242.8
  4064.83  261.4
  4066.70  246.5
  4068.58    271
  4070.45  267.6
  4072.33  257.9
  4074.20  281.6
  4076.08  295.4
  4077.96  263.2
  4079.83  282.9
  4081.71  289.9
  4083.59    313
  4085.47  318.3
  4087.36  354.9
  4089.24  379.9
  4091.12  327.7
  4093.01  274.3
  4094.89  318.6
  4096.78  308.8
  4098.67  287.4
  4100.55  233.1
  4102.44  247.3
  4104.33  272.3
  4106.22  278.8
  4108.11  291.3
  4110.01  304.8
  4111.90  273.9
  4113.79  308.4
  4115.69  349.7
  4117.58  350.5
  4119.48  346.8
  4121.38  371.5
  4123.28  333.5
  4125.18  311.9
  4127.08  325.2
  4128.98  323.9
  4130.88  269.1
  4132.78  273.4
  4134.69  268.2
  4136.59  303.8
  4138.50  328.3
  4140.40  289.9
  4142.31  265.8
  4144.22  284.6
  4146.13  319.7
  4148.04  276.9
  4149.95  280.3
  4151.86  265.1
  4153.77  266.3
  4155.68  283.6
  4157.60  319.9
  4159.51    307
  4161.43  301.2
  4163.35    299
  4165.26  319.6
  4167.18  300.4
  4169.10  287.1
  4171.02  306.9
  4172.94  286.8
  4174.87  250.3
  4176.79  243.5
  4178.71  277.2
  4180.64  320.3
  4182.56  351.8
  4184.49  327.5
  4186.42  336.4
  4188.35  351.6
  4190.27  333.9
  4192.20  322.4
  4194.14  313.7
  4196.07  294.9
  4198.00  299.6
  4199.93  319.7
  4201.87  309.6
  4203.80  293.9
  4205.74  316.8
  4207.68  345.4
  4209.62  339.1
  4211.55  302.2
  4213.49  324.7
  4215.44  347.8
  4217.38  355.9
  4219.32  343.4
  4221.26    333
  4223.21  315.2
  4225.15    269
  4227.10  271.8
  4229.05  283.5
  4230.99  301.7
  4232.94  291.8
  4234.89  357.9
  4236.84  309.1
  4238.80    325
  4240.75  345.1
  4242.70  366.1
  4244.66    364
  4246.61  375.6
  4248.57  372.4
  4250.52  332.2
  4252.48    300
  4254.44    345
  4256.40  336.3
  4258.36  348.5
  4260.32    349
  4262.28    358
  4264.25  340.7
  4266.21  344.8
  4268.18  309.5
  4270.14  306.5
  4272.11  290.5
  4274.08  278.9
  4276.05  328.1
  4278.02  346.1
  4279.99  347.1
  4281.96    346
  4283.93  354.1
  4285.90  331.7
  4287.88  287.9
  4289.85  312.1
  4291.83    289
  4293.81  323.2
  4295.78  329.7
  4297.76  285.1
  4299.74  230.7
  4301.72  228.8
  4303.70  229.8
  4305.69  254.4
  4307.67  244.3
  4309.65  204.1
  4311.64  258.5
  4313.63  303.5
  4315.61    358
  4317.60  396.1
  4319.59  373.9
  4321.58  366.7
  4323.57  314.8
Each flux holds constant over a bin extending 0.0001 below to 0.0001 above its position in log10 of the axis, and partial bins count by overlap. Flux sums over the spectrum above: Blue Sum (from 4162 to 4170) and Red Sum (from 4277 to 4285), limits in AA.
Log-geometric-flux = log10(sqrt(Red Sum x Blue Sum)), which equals 3.11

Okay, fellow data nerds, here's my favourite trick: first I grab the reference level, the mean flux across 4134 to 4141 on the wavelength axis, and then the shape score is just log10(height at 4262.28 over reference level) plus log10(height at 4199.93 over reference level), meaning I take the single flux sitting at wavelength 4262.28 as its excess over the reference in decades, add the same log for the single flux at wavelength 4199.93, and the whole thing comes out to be 0.11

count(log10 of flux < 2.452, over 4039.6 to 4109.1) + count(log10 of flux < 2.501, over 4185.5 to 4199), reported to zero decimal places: 23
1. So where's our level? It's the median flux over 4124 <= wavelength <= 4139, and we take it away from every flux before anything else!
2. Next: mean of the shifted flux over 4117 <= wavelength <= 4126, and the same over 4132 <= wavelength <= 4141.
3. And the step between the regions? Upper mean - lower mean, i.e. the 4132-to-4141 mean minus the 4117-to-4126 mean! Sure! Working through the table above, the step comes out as -50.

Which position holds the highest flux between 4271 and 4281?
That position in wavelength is 4279.99 AA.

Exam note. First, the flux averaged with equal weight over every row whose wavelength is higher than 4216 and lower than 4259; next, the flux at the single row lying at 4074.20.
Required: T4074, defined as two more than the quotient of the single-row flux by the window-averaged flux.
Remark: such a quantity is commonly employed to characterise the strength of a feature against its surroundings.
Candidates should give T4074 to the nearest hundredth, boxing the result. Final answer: 2.86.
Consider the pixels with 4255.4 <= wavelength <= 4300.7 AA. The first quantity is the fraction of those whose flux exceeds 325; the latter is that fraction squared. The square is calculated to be 0.32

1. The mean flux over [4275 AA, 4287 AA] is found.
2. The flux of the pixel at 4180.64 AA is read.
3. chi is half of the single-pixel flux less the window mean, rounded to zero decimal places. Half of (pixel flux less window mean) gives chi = -11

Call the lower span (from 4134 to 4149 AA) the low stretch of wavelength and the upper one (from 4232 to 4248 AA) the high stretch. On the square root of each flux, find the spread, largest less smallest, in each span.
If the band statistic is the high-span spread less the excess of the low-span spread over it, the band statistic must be 2.8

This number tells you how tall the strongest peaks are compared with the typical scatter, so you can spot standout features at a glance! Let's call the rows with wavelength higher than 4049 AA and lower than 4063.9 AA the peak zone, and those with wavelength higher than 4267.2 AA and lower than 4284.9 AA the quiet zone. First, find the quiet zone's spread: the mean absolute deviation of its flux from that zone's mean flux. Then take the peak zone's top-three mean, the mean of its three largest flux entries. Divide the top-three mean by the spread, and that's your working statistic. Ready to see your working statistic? 12.8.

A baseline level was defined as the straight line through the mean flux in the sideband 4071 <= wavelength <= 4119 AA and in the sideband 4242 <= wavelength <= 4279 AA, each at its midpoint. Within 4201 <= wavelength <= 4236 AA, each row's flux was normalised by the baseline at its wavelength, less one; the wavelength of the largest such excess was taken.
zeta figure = 4217.38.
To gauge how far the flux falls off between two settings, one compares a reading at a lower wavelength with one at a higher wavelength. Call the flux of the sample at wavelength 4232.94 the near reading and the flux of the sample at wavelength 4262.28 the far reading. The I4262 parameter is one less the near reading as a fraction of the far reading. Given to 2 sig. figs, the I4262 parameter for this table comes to 0.18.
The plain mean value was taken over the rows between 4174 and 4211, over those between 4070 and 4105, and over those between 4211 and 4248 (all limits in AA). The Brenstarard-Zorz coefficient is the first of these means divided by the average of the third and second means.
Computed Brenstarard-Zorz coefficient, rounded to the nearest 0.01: 1.01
